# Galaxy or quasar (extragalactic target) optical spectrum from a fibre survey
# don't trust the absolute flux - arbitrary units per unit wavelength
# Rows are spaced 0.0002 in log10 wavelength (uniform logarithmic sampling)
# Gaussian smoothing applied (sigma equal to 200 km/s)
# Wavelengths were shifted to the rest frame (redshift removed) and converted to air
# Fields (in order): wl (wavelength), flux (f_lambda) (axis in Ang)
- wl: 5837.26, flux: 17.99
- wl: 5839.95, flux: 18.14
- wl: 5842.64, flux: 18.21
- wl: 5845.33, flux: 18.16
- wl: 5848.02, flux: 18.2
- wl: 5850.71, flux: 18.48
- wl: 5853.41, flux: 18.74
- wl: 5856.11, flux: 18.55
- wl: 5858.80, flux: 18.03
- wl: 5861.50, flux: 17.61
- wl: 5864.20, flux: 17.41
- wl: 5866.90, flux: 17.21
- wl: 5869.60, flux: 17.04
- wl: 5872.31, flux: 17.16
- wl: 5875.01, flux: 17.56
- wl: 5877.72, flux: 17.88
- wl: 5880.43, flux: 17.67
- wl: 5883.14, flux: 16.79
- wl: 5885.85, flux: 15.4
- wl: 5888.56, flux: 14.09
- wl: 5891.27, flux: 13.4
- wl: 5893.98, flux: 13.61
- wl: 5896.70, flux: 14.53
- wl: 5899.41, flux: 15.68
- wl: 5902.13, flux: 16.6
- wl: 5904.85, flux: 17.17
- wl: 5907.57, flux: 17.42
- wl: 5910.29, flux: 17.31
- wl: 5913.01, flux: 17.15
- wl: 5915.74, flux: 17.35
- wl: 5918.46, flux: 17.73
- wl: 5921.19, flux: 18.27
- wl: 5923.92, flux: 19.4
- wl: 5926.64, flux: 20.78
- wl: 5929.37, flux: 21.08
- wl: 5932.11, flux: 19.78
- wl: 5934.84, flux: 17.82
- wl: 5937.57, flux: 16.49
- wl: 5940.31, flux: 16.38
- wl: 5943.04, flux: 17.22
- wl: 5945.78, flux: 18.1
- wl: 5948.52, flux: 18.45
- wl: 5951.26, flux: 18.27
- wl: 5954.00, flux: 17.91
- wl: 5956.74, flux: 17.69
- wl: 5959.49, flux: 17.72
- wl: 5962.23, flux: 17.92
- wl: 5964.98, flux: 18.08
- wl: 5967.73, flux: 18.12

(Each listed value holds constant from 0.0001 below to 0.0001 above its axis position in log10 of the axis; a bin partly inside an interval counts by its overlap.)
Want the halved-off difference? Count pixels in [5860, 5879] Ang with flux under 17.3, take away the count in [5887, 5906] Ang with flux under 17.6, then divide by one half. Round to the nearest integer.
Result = -8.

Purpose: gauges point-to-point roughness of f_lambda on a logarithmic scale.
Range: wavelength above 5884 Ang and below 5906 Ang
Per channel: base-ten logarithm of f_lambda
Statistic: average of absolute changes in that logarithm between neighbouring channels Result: 0.024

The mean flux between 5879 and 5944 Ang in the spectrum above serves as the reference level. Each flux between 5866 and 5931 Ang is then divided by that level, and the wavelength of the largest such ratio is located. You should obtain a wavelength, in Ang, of 5929.37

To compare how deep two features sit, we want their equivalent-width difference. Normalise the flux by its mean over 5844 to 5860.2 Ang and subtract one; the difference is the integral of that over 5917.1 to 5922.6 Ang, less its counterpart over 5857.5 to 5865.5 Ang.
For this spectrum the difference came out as 0.19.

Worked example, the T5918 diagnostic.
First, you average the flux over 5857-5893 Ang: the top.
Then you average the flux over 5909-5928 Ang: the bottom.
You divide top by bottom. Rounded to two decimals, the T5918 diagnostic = 0.91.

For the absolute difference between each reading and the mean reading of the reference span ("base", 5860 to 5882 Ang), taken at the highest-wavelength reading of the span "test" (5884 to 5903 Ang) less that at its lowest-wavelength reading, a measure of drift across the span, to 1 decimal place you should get -1.2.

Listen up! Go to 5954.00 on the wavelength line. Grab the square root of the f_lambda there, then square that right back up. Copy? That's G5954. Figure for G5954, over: 17.9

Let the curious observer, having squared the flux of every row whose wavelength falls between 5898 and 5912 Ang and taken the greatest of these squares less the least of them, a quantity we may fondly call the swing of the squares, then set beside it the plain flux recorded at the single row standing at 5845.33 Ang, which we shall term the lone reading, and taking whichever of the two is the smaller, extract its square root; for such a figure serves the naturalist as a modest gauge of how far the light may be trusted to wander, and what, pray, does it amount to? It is 4.26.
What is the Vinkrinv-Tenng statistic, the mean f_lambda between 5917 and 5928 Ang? 19.0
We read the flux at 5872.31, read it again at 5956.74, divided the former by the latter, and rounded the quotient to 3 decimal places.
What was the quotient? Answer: 0.970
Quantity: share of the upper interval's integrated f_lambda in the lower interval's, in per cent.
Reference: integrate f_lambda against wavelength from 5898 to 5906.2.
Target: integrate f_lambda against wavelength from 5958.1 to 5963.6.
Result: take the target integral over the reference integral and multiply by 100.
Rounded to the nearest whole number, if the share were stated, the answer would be 73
